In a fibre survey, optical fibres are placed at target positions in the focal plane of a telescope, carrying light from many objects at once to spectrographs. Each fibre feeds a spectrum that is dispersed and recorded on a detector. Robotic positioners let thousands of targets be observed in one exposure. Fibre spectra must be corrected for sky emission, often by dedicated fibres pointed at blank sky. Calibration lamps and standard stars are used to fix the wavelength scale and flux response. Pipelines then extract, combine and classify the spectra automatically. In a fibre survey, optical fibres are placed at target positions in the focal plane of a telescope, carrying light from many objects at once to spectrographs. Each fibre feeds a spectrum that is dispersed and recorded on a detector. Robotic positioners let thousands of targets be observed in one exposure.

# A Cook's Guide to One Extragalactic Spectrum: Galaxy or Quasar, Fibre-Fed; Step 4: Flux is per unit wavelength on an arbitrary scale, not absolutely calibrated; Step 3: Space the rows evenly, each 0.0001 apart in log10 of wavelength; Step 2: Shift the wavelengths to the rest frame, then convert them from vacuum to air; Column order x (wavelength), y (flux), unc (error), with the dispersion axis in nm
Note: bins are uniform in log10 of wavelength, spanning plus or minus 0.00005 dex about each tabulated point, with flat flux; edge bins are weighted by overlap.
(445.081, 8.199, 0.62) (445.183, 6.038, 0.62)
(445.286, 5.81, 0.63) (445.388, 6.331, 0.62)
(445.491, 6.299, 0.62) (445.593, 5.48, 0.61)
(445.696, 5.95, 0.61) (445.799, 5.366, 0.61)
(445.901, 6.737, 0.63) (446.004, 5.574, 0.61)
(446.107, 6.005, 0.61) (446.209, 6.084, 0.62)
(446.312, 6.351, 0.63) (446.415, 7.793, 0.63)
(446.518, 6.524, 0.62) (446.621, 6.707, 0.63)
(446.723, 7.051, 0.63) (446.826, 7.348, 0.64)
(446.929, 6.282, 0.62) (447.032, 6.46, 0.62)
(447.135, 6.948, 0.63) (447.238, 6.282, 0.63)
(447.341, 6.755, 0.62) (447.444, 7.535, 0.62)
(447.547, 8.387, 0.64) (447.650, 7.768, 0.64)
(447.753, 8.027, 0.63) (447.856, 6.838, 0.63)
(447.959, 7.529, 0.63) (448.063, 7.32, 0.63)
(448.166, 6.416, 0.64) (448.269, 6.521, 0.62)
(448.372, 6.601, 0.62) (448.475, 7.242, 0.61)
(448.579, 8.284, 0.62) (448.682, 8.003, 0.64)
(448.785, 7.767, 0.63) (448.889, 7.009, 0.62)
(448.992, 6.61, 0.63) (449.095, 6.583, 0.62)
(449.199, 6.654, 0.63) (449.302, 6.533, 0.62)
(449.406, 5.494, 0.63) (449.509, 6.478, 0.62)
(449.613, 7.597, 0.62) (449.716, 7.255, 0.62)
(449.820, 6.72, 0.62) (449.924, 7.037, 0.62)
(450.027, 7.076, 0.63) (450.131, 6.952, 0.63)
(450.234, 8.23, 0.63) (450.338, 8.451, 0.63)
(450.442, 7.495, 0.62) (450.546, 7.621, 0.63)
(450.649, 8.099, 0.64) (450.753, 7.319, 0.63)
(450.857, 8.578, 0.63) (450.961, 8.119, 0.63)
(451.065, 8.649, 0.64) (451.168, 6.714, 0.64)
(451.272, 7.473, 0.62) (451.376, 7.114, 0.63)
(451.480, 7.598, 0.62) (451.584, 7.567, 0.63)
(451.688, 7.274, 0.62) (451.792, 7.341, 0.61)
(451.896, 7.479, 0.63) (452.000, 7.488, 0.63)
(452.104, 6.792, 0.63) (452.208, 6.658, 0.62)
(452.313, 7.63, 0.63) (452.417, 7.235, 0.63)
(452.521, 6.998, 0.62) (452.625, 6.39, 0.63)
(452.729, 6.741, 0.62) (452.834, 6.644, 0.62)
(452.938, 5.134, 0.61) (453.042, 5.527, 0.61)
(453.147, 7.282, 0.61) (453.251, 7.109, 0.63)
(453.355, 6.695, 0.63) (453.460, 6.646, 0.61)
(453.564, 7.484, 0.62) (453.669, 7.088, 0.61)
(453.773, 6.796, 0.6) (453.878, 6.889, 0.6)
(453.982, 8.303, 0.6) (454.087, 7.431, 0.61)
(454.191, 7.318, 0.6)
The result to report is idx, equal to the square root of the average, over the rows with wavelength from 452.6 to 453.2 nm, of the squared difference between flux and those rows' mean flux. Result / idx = 0.73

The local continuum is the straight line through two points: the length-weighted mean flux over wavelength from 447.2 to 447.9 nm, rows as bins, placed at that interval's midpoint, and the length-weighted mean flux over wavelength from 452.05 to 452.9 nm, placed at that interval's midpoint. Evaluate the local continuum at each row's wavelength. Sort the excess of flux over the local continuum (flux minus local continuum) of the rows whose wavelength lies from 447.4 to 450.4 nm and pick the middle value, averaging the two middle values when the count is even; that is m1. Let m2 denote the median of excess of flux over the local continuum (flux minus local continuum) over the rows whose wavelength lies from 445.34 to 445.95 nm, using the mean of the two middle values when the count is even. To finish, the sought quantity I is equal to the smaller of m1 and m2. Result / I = -1.5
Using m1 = -0.1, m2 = -1.5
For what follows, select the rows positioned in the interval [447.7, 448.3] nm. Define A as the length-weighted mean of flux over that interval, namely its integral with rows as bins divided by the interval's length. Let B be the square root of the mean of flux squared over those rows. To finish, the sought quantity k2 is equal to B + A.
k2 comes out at 14.3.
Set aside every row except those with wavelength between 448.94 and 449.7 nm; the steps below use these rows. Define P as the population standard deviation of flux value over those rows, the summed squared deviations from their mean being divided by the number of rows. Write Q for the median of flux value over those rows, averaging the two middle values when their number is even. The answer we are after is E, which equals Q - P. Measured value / 6.0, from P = 0.56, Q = 6.6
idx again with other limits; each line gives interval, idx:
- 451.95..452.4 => 0.42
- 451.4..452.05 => 0.12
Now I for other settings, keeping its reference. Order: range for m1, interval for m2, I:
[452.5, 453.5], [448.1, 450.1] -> -0.4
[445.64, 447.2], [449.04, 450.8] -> -1.0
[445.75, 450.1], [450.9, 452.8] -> -0.5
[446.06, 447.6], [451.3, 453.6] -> -0.8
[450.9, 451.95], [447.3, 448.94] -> 0.0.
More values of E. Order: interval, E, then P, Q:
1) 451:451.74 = 6.9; 0.55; 7.5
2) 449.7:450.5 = 6.6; 0.58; 7.2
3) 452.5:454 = 6.1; 0.72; 6.8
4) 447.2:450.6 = 6.4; 0.69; 7.1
